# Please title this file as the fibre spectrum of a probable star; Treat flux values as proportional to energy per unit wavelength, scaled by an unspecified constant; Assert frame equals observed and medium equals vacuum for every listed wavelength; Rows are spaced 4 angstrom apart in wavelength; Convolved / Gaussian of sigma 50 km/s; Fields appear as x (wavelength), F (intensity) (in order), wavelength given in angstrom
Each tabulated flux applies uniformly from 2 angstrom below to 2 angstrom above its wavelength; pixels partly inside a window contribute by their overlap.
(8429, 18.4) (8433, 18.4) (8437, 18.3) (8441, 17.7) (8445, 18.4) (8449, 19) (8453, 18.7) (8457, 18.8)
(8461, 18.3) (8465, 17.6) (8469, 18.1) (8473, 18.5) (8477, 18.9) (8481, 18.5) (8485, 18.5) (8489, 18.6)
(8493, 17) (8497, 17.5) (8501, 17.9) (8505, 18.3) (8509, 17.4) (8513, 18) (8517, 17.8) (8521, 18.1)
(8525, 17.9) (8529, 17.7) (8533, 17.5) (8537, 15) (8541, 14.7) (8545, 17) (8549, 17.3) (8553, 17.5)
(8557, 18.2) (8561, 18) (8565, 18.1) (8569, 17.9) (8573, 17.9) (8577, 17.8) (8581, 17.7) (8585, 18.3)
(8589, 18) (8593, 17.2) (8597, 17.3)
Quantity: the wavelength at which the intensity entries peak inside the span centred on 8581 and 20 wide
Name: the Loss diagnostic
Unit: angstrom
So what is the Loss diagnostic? 8585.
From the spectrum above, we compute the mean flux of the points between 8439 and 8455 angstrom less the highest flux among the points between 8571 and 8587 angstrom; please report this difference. 0.15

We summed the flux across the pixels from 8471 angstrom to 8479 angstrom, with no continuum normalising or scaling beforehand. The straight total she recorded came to 37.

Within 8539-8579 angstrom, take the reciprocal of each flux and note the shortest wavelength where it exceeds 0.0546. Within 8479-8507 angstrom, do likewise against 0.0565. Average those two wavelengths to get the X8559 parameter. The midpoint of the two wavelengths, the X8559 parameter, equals 8517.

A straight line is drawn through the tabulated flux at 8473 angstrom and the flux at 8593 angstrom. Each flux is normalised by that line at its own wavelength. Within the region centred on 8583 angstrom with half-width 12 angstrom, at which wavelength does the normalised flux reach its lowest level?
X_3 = 8593 angstrom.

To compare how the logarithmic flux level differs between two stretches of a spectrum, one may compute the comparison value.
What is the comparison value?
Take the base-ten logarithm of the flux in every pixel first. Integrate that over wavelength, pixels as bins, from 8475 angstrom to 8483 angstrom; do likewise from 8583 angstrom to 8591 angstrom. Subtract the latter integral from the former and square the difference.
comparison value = 0.011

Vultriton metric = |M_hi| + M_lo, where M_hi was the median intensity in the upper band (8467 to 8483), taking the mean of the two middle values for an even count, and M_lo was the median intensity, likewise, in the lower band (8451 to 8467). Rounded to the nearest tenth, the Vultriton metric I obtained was 37.0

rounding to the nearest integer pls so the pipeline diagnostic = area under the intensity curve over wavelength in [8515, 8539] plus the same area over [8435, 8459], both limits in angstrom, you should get 860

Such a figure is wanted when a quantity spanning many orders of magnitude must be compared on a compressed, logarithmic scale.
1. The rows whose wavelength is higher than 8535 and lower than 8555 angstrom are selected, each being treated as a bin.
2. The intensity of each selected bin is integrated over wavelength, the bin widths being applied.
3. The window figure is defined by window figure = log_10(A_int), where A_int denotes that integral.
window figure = 2.51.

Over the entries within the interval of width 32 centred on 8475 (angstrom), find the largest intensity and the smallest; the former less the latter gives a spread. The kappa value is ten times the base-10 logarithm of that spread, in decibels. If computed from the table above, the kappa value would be 1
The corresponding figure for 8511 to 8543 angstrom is 5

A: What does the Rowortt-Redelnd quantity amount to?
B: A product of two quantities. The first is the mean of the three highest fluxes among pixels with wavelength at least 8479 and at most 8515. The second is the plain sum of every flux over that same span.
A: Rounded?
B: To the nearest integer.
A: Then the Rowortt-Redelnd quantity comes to 2997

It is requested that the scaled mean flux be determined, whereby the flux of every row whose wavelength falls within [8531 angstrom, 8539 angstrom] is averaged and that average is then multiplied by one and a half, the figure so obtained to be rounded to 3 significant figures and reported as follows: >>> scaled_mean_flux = 24.4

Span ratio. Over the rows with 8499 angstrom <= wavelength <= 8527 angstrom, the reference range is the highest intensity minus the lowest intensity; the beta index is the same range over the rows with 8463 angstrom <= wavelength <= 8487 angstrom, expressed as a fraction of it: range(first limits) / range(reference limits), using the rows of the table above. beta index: 1.4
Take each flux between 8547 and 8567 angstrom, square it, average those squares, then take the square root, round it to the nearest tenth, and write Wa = 17.8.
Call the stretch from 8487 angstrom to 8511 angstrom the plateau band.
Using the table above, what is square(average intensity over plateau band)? 316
